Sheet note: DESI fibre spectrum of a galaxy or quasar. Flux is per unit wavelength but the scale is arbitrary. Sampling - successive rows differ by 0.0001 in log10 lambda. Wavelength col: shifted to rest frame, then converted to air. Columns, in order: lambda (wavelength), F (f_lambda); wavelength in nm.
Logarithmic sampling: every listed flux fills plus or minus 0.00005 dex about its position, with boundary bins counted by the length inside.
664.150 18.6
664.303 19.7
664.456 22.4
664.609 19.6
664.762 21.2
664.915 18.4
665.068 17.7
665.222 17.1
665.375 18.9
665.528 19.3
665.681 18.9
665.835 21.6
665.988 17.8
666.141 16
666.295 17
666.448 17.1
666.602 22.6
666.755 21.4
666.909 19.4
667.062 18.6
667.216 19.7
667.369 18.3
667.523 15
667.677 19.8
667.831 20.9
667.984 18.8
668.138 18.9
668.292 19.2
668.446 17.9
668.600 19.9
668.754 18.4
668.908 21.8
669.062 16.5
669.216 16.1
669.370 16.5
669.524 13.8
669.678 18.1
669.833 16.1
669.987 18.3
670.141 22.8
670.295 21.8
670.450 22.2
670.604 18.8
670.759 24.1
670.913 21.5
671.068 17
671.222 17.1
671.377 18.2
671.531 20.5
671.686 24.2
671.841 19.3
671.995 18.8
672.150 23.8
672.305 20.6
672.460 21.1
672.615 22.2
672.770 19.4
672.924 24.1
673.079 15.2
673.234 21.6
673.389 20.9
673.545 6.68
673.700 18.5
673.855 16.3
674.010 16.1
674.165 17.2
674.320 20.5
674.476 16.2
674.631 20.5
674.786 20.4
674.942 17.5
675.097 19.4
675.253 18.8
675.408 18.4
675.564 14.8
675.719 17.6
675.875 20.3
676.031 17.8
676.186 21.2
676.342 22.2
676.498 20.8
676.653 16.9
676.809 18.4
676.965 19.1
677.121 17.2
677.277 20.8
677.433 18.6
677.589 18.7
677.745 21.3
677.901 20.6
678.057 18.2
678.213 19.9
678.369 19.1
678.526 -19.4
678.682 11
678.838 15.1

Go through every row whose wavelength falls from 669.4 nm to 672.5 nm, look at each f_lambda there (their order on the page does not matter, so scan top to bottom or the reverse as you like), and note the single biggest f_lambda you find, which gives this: 24.2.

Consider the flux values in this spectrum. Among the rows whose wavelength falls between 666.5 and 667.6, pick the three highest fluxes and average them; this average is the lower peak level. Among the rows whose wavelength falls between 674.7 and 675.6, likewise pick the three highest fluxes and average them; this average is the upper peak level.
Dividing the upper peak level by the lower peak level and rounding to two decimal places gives 0.92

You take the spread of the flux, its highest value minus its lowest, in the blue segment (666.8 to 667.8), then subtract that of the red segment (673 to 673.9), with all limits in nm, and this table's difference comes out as -10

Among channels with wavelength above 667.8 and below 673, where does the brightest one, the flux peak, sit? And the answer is 671.686 nm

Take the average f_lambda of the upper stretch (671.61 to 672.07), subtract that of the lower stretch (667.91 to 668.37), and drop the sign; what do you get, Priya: 1.8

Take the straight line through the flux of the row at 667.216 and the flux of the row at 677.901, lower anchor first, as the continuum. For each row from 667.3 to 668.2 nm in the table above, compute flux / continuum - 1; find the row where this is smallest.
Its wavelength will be 667.523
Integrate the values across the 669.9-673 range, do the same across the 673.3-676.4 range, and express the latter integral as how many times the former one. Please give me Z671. 0.87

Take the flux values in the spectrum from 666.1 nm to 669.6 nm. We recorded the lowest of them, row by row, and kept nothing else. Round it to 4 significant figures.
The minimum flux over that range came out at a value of 13.80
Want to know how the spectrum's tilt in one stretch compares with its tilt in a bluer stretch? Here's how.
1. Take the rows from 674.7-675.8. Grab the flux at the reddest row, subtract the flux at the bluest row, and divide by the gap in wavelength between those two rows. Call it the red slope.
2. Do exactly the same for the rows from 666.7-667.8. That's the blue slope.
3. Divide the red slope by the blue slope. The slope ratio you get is 1.7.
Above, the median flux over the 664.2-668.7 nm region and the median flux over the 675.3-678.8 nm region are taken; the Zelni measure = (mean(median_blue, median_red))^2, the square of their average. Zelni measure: 353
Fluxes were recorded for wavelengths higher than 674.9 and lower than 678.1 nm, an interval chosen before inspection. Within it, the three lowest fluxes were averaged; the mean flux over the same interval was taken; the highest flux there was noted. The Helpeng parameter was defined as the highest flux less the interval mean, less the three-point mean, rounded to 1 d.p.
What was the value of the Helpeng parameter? -13.1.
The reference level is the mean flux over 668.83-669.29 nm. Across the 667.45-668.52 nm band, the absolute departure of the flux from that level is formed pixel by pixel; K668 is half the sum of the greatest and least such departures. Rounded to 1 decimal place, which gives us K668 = 1.7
